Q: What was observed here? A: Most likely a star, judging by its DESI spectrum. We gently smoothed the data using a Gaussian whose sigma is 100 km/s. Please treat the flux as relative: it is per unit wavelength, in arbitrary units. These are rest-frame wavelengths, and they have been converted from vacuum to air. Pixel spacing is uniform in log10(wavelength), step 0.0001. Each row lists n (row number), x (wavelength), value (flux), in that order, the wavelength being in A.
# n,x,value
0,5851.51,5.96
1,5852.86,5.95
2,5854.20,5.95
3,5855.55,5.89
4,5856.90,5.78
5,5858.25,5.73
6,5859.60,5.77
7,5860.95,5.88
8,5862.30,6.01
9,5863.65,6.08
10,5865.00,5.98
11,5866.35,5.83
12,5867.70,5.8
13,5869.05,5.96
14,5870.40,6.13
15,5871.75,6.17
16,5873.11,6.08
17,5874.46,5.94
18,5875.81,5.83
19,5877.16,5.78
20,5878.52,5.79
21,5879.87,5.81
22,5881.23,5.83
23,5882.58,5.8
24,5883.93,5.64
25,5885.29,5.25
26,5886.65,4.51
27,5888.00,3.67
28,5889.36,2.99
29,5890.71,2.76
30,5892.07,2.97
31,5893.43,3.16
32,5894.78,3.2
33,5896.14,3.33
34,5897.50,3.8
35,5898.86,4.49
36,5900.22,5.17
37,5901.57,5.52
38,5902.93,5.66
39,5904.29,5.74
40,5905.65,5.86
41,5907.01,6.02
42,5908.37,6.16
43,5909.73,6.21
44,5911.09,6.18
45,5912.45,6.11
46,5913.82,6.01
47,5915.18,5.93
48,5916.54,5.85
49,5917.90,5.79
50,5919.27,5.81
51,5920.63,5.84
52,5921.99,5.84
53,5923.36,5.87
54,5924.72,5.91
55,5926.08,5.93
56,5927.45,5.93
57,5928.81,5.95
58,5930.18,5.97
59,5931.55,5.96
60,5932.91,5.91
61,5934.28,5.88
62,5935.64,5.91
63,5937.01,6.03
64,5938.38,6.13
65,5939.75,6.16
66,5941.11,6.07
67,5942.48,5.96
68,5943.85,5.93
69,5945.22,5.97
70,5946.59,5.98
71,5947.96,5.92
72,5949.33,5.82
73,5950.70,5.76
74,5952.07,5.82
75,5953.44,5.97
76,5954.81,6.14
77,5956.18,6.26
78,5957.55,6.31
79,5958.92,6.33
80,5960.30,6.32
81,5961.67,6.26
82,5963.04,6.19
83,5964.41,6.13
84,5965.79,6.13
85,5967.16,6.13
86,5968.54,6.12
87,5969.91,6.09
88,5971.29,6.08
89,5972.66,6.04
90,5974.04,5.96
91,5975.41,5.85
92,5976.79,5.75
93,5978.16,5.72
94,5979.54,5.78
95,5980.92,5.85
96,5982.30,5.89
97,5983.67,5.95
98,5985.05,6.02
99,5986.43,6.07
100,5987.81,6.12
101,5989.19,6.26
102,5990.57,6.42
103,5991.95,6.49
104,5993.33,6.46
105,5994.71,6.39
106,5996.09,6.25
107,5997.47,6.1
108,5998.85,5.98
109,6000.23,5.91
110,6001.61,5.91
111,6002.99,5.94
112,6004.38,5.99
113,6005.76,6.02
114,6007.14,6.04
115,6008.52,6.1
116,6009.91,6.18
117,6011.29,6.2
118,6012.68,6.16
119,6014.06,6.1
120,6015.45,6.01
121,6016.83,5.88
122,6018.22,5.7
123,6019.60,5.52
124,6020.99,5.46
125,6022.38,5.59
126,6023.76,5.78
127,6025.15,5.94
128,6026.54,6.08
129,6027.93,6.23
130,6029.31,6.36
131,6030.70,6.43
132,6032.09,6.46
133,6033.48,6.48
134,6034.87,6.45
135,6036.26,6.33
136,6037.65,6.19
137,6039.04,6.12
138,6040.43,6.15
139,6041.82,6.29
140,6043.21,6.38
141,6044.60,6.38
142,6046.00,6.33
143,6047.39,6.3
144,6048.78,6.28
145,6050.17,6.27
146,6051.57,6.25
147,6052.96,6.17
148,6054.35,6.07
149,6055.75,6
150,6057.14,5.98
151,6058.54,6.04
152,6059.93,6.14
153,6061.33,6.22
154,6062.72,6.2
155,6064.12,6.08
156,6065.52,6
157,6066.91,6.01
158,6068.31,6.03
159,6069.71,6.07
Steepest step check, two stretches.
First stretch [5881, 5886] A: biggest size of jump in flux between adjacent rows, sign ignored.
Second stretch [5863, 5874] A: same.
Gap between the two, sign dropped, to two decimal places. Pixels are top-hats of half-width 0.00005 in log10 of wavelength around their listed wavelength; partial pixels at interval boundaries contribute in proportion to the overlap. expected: 0.22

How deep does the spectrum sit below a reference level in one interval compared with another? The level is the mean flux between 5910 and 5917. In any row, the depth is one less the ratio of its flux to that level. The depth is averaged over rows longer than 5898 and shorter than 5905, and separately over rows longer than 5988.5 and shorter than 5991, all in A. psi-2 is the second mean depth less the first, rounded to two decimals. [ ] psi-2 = -0.17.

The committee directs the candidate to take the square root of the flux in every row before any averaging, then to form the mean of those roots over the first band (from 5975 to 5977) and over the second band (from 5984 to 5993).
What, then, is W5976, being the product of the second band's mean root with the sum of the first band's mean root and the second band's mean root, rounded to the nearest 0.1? 12.2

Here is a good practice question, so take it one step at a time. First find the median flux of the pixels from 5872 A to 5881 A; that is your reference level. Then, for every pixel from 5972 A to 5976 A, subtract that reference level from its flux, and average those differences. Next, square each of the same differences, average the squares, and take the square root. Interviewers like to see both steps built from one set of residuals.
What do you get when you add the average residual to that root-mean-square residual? 0.28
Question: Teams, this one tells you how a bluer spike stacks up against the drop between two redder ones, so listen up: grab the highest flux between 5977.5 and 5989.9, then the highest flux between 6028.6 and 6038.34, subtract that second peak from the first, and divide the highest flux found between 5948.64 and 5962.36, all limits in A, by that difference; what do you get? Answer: -29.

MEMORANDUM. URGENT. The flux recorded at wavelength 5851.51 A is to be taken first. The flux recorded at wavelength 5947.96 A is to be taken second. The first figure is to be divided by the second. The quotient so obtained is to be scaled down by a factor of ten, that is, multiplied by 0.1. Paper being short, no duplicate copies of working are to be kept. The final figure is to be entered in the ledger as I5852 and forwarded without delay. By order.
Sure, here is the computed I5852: 0.101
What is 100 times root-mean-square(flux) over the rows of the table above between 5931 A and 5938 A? 594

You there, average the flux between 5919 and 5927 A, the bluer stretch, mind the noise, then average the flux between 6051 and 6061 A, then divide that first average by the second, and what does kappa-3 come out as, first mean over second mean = 0.96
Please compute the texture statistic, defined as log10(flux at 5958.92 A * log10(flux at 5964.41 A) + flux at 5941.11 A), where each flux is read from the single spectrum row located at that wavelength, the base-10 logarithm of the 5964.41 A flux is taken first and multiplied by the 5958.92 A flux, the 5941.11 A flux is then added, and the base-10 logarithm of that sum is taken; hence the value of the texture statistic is 1.04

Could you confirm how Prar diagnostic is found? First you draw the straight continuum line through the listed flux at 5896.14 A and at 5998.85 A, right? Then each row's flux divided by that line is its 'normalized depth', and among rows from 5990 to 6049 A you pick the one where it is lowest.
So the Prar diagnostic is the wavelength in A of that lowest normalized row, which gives 6020.99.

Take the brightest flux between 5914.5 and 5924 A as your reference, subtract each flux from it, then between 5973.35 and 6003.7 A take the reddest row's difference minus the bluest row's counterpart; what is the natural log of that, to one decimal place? -3.9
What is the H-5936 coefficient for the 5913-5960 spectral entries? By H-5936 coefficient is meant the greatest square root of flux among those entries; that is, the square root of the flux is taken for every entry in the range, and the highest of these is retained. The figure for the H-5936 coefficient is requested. 2.52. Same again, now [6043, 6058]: 2.53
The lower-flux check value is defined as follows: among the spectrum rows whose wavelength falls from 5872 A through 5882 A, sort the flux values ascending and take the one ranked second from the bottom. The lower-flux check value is 5.79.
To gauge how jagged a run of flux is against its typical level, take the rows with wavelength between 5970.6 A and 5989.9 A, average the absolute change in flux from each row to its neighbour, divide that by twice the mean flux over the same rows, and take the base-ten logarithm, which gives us -2.24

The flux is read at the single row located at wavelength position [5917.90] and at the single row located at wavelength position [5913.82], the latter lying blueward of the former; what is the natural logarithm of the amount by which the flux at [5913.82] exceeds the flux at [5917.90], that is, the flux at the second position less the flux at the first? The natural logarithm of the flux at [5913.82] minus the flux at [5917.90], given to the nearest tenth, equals -1.5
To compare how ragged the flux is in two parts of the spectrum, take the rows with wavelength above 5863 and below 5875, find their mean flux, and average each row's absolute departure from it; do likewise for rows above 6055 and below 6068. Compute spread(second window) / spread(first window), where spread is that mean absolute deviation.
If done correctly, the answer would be 0.7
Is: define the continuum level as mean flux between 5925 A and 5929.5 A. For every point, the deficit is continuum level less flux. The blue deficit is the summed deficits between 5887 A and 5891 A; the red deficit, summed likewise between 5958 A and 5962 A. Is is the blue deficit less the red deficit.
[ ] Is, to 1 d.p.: 9.5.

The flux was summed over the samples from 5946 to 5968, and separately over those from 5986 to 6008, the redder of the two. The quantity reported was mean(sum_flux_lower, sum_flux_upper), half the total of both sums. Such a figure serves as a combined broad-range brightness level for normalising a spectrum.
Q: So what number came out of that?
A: 98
